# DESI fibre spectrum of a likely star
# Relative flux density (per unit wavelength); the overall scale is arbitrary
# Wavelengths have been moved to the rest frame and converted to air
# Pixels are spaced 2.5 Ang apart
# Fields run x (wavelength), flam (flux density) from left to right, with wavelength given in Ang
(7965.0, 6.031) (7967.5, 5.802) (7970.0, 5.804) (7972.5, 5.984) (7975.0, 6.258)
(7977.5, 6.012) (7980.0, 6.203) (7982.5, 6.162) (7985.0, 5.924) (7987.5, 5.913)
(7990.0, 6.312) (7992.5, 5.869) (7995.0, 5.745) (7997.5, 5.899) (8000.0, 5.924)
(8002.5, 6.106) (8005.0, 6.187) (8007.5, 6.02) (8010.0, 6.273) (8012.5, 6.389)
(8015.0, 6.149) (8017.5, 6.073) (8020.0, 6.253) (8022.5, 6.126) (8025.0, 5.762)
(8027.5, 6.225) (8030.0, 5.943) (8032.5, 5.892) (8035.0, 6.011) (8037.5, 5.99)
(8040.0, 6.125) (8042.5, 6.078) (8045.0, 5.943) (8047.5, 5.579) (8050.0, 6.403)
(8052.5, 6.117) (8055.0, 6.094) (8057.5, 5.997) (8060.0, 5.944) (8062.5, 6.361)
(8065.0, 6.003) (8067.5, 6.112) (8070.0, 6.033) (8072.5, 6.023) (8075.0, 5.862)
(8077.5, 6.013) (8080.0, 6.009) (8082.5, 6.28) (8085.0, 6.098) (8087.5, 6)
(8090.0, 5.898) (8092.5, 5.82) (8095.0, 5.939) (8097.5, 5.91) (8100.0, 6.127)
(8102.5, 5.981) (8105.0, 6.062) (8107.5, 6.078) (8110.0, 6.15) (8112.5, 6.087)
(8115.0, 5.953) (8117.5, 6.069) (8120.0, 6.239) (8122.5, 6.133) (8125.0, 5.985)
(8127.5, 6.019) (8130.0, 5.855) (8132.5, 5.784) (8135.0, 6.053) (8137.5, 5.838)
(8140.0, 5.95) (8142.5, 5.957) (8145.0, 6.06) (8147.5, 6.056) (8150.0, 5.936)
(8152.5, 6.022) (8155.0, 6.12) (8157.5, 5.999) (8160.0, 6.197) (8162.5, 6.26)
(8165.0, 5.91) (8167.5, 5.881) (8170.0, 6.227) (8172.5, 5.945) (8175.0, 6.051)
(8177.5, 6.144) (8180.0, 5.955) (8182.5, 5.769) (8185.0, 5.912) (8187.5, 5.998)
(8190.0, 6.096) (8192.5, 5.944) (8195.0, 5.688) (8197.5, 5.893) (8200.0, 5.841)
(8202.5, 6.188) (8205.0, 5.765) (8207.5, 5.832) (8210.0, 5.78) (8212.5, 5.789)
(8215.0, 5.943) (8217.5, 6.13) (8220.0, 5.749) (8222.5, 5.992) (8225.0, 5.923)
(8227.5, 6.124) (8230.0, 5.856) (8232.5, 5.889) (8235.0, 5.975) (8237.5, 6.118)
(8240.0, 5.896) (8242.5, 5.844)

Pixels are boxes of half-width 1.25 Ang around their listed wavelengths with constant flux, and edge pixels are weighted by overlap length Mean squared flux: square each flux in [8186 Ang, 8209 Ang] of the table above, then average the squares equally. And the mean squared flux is 35.0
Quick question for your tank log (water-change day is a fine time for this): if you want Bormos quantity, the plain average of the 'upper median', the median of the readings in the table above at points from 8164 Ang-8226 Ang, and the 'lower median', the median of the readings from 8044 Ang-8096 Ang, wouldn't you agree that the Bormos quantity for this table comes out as 5.97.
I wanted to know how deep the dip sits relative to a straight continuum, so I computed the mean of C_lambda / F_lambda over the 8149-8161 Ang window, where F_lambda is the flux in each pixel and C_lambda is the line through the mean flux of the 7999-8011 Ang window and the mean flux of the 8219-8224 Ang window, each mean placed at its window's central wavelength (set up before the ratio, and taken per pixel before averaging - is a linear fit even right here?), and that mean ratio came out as 0.98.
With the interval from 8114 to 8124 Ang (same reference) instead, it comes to 0.98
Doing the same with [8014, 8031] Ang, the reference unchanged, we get 1.00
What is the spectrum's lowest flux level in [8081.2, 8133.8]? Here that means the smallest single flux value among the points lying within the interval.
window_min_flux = 5.784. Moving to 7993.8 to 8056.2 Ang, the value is 5.579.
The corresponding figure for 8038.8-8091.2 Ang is 5.579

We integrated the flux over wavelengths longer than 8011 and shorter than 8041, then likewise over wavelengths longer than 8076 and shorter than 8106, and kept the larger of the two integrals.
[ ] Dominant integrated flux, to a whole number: 182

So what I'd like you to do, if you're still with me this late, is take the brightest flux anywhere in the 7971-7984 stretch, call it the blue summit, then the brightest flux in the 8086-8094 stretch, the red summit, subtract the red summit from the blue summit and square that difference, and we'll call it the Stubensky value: 0.067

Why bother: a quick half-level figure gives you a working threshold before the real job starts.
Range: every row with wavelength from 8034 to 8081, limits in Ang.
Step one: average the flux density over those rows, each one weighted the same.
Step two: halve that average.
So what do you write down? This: 3.02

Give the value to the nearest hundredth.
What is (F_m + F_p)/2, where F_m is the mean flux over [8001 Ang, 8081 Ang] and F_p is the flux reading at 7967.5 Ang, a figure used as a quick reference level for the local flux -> 5.93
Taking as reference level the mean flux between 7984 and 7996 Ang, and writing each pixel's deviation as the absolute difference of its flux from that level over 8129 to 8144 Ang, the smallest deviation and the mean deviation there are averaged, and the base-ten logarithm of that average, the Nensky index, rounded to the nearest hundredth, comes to -1.38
